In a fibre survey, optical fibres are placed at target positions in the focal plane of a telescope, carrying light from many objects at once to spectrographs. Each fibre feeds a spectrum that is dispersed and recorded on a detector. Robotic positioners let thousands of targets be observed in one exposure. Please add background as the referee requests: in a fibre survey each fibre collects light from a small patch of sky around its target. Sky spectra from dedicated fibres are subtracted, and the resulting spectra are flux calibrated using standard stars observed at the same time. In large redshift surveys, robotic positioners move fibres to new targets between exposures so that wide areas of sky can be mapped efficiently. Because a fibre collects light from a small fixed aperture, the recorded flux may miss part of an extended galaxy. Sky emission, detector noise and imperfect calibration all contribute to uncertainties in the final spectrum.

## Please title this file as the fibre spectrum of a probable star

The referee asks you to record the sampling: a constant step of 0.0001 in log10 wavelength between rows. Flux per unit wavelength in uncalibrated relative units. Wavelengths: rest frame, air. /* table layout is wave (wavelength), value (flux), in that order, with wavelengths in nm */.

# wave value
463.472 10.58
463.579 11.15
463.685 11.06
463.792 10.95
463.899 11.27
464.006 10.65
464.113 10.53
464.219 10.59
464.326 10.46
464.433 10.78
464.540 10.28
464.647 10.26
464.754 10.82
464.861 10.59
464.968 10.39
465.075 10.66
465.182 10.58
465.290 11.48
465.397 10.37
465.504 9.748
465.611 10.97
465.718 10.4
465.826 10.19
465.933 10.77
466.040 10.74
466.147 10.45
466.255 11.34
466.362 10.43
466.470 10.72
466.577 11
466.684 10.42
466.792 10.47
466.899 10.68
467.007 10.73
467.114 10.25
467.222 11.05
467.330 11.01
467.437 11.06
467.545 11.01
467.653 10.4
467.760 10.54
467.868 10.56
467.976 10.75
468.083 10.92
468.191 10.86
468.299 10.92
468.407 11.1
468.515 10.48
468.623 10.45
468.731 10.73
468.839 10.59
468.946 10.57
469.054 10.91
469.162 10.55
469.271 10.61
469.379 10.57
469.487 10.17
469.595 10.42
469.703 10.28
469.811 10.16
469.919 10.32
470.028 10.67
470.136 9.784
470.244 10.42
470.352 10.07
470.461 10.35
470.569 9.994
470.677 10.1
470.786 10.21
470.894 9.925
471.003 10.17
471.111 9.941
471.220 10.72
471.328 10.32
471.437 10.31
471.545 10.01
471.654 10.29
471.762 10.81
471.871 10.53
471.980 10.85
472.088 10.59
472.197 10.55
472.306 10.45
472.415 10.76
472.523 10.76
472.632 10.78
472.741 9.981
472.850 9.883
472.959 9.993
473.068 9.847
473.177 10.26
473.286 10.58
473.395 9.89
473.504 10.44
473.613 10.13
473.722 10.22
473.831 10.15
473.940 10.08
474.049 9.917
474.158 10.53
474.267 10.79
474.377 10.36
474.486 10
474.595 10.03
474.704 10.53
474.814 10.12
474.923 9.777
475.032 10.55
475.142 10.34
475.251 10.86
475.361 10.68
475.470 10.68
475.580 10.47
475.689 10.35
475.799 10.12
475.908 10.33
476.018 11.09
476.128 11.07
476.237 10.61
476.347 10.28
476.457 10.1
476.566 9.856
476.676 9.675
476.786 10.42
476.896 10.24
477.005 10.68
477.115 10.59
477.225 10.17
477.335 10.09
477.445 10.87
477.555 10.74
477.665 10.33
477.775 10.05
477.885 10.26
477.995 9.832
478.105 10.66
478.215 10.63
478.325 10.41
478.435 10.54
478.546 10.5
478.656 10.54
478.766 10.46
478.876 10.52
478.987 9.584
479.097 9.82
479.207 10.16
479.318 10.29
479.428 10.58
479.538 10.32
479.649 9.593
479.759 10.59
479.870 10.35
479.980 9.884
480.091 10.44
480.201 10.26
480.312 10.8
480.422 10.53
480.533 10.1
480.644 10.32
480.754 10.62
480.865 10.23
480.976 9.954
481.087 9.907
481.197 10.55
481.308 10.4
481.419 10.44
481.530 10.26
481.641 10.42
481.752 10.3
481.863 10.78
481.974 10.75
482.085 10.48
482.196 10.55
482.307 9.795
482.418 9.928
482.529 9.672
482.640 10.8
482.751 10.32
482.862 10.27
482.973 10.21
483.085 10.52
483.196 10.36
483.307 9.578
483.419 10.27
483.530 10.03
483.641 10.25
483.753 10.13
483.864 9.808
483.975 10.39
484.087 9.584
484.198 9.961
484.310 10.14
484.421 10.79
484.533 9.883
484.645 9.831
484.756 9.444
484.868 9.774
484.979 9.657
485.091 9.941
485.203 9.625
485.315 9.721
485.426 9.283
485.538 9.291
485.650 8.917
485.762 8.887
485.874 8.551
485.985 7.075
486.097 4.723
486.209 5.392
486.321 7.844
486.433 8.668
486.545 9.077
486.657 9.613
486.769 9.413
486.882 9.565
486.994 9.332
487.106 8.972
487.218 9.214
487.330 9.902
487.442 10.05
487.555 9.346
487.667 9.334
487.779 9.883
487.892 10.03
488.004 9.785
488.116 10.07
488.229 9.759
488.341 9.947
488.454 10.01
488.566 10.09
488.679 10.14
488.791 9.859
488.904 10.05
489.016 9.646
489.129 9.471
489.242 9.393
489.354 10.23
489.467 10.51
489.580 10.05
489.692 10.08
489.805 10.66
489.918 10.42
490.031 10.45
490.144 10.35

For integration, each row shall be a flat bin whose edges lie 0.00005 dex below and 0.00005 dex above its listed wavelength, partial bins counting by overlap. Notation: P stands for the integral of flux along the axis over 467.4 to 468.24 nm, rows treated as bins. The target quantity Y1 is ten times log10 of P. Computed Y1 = 9.56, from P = 9.04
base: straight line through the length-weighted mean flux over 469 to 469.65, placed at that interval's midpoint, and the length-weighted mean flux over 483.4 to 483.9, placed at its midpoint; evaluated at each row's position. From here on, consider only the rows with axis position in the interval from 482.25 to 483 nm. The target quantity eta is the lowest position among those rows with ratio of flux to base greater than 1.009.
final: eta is 482.640 nm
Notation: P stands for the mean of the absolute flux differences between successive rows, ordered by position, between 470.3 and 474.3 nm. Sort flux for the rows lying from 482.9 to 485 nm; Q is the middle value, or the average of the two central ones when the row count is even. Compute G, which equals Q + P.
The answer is 10.3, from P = 0.28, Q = 10.0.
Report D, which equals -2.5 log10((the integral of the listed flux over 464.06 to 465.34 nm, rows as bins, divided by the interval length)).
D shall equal -2.56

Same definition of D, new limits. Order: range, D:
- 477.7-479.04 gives -2.54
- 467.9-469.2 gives -2.58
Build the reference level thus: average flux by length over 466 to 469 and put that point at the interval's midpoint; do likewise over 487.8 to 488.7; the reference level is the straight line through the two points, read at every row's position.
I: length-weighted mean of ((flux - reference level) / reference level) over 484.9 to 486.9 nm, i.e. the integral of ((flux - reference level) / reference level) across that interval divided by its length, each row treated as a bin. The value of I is -0.142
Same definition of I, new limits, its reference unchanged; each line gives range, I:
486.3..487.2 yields -0.090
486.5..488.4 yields -0.038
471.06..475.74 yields -0.015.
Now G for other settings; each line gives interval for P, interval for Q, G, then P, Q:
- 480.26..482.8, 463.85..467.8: 10.9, 0.31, 10.6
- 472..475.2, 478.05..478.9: 10.8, 0.29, 10.5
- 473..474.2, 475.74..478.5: 10.7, 0.33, 10.3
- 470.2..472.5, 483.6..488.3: 9.9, 0.28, 9.6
